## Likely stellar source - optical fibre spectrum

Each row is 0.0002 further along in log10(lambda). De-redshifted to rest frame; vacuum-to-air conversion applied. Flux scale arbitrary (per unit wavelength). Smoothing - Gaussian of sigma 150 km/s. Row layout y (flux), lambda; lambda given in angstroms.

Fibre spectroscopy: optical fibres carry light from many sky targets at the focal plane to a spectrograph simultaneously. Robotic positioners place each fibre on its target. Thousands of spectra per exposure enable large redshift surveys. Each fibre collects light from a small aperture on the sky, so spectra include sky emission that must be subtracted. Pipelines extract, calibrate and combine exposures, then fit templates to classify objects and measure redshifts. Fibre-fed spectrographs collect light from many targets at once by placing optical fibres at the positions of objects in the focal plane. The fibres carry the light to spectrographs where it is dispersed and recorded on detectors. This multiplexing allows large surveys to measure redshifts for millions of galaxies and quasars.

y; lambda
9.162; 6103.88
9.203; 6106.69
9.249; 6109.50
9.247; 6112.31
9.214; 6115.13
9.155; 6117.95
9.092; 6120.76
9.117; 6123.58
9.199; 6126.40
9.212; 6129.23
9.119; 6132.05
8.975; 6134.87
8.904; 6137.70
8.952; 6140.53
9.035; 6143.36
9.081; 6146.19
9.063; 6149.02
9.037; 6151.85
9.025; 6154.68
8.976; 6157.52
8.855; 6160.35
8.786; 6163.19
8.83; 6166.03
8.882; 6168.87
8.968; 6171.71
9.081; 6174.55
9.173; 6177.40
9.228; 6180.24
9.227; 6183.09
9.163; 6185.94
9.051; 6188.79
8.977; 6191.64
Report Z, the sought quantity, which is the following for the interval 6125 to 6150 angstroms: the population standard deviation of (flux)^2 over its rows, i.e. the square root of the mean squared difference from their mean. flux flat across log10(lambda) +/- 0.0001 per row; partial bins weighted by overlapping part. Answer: 1.81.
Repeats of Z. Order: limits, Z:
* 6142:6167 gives 1.88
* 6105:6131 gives 0.95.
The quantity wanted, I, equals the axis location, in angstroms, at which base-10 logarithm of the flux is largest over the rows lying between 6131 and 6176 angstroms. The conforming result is 6132.05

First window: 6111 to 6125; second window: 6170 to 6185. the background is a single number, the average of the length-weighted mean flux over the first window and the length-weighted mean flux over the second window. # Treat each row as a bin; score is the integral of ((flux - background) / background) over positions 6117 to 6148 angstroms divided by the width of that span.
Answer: -0.008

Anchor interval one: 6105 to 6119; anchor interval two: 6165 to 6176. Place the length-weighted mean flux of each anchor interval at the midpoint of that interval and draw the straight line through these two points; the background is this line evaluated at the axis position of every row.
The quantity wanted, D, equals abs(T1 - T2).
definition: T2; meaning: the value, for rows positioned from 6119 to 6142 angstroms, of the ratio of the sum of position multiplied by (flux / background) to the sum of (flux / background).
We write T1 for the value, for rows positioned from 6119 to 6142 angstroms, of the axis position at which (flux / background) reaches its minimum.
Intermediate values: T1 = 6137.70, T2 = 6130.6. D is 7.1 angstroms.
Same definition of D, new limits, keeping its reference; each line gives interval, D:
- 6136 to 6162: 11.3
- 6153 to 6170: 1.4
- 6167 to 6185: 7.2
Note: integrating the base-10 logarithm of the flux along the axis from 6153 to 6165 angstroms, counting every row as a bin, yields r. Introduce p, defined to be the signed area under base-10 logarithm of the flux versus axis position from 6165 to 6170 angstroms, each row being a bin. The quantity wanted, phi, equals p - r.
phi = -7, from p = 5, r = 11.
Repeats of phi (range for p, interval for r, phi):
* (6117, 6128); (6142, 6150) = 3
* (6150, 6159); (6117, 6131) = -5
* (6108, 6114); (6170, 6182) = -6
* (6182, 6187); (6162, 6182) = -14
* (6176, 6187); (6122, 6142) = -9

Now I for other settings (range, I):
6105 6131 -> 6109.50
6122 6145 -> 6129.23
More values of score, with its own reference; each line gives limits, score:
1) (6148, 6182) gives -0.017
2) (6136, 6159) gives -0.015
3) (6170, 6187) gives -0.001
